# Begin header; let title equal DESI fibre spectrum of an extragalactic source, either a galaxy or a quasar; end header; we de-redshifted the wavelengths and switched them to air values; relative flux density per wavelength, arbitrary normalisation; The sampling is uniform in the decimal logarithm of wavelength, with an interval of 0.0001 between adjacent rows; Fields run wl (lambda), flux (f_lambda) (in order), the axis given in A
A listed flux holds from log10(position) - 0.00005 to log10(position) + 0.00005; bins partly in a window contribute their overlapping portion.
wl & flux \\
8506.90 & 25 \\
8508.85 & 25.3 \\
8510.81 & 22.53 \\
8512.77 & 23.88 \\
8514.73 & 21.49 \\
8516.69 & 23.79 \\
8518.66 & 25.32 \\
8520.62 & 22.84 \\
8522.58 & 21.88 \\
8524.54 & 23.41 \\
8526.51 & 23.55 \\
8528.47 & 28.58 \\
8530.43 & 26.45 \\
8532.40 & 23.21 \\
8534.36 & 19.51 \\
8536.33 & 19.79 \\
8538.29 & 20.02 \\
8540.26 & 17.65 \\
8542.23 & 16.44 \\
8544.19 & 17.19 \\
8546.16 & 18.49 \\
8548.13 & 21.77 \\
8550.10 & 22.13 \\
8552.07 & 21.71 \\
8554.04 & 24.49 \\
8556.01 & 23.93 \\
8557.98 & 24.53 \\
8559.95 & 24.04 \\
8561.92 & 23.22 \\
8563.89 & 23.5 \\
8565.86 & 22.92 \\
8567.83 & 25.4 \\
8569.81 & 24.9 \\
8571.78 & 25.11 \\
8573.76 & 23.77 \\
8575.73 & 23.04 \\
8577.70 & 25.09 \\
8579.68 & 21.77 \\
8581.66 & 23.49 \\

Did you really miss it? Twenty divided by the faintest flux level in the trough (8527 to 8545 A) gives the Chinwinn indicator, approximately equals 1.22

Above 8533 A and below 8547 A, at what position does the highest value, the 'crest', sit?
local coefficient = 8538.29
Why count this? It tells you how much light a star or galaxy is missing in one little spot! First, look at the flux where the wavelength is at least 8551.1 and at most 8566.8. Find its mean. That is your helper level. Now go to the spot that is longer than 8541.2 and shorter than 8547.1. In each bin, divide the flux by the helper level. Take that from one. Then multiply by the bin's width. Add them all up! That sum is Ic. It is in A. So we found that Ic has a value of 1.55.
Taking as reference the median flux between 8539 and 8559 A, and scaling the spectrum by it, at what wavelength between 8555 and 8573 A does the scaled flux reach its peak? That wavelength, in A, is 8567.83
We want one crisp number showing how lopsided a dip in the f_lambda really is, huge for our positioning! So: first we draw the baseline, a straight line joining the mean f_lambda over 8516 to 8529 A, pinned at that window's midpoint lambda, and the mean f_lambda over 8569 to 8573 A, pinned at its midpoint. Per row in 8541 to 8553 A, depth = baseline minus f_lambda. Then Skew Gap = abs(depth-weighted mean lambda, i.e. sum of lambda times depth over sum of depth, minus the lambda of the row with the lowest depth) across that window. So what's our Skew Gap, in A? 4.4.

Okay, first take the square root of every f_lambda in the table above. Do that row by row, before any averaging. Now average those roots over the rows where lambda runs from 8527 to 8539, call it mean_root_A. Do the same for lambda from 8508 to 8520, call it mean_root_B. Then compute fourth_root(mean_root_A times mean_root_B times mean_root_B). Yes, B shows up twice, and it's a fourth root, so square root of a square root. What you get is 3.261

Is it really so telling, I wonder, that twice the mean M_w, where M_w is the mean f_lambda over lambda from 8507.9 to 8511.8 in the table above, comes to 47.8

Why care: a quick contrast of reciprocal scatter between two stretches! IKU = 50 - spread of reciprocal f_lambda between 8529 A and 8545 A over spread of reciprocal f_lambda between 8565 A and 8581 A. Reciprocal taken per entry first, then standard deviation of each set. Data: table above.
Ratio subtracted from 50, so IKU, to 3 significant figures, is 46.7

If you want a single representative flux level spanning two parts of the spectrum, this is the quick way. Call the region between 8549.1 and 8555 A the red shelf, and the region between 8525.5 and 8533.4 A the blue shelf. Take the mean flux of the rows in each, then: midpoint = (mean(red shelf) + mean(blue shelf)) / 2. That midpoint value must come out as 24.1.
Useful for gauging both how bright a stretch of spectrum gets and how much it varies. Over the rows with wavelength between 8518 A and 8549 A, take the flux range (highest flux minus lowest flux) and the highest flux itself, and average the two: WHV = 20.4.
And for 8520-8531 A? 17.6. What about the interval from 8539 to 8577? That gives 17.2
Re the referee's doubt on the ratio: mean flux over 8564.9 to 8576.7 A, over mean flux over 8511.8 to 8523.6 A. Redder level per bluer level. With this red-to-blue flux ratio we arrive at 1.04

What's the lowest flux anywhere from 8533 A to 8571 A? 16.44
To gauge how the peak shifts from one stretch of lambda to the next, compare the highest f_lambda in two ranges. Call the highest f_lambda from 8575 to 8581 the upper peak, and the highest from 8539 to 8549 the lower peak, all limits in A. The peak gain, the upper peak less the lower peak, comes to 3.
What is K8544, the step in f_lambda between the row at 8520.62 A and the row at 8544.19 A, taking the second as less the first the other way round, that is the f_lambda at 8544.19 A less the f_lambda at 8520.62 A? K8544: -6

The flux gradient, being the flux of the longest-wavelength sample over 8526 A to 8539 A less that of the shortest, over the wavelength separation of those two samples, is -0.30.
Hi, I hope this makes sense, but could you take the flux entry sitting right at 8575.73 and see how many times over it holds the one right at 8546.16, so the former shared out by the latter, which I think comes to 1.25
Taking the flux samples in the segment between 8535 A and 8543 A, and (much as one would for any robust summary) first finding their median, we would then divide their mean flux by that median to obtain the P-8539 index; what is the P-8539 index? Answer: 0.99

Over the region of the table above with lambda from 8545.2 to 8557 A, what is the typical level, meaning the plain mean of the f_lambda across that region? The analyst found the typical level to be 22.1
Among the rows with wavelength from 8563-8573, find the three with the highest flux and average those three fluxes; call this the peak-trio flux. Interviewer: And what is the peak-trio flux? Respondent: 25.1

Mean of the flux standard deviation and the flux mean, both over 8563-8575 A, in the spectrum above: 12.6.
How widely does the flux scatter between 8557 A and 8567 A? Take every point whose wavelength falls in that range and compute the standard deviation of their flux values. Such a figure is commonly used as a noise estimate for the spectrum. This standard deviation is 0.6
